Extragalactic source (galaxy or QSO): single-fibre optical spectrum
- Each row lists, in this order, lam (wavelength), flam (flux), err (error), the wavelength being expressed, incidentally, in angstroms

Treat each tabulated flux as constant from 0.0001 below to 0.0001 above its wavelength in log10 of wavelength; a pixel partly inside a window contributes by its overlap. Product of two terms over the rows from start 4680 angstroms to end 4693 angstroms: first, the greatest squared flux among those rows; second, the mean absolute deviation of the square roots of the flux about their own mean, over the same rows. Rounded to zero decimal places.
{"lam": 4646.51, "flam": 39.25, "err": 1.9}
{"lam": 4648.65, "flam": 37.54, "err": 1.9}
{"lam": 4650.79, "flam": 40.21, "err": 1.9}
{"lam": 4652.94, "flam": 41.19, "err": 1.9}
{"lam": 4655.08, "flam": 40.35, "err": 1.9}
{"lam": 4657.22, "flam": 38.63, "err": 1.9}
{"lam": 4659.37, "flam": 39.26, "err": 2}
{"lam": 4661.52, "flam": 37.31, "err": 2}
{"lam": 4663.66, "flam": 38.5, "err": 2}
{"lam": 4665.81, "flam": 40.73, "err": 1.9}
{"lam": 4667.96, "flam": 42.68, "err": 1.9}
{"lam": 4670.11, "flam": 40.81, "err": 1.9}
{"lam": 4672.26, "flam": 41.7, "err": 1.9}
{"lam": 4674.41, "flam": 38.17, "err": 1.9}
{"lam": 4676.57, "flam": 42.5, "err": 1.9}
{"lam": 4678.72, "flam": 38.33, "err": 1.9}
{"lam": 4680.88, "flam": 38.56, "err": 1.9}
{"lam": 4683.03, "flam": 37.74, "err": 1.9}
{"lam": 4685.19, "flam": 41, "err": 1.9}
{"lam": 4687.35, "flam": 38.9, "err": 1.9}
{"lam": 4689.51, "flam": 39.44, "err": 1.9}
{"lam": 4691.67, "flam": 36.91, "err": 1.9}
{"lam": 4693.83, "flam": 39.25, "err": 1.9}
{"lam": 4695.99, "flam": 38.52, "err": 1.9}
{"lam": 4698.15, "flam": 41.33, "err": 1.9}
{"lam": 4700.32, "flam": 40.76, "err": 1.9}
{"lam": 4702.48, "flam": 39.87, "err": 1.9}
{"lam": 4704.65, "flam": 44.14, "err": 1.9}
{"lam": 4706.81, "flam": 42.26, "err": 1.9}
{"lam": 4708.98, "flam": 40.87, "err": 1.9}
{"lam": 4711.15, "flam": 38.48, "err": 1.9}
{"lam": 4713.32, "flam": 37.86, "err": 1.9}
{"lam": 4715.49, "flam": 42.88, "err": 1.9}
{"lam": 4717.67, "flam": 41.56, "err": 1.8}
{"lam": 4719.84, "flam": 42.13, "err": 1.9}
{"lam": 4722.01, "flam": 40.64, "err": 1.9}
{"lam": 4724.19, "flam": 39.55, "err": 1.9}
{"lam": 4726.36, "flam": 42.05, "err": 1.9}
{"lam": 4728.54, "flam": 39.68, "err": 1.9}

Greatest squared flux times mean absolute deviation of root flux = 138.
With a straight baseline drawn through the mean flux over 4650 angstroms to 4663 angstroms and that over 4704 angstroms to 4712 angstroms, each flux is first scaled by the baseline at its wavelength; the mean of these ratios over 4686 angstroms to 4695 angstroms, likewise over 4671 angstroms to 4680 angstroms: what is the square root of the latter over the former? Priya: 1.03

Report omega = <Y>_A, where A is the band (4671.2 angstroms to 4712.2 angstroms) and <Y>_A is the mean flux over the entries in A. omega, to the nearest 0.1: 39.9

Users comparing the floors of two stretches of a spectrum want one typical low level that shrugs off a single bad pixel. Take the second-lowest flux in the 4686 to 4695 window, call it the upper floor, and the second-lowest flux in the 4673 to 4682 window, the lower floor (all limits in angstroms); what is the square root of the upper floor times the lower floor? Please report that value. 38.6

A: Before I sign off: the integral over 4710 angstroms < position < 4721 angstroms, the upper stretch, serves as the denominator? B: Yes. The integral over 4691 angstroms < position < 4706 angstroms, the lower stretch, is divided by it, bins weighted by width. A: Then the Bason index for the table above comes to 1.4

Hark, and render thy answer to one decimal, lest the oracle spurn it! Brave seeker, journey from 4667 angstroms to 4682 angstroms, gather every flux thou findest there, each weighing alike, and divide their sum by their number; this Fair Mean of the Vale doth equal 40.4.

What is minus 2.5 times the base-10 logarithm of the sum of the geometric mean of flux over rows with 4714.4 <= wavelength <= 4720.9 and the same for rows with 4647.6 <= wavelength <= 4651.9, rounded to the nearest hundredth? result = -4.77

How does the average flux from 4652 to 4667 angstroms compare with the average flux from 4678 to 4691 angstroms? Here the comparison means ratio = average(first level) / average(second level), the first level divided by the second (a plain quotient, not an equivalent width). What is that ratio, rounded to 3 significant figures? 1.01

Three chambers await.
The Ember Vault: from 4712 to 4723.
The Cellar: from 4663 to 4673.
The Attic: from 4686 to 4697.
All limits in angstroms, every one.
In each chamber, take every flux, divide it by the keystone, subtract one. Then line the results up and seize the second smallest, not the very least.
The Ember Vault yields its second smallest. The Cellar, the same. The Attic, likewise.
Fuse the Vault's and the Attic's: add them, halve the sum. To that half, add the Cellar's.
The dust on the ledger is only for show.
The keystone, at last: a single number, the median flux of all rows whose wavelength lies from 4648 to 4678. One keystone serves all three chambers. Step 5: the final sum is -0.01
